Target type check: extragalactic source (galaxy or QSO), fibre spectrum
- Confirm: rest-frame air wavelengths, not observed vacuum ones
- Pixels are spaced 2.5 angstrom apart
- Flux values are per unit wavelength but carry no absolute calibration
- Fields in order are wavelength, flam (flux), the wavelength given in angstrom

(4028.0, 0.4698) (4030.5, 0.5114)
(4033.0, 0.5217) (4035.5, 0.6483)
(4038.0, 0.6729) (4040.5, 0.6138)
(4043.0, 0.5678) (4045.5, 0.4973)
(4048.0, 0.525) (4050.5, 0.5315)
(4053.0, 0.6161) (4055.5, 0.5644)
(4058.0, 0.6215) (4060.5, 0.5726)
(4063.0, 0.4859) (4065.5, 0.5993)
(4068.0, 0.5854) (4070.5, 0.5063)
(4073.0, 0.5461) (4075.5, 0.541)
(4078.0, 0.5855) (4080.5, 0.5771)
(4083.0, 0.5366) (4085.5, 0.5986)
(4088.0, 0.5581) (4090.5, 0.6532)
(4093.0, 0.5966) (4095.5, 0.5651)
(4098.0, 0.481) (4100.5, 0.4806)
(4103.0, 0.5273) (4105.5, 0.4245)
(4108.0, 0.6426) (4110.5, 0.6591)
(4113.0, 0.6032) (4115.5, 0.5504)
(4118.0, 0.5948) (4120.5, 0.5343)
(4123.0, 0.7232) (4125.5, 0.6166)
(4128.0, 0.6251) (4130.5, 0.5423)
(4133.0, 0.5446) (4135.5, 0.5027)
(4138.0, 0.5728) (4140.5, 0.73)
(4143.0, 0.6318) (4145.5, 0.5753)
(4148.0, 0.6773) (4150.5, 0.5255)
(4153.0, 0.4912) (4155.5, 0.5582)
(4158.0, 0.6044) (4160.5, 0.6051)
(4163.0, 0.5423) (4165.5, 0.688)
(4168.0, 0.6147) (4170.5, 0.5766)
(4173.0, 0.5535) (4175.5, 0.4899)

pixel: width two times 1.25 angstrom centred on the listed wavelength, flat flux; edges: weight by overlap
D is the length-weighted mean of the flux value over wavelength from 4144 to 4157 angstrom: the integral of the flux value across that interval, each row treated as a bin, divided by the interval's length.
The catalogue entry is 0.57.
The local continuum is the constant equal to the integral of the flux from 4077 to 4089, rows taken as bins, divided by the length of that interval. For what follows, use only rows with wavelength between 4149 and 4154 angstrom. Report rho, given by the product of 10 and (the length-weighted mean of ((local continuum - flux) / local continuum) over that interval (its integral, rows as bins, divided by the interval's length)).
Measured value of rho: 0.94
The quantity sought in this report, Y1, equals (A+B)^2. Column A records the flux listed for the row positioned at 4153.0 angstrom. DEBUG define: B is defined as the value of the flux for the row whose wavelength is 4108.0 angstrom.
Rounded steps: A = 0.4912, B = 0.6426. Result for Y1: 1.3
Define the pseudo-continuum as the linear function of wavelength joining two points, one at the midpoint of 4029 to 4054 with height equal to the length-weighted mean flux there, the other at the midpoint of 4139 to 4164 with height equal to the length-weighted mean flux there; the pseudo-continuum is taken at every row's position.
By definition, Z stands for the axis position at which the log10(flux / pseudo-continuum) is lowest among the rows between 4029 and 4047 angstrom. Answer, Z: 4045.5 angstrom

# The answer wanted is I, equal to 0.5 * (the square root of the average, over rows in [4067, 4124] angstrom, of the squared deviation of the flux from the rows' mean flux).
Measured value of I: 0.032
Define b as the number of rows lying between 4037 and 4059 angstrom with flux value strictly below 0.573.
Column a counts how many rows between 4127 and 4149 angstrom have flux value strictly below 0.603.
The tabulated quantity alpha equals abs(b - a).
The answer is 0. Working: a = 5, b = 5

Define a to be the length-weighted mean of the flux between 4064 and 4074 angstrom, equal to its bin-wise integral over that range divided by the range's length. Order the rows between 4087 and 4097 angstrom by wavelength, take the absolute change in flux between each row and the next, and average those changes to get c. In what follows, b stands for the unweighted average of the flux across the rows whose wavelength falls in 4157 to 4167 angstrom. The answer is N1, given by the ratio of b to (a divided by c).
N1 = 0.07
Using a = 0.56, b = 0.61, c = 0.061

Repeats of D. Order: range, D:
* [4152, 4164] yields 0.56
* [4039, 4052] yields 0.55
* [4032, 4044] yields 0.61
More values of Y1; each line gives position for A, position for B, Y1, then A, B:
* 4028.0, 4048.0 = 1.0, 0.4698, 0.525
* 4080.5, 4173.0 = 1.3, 0.5771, 0.5535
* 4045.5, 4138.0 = 1.1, 0.4973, 0.5728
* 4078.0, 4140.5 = 1.7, 0.5855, 0.73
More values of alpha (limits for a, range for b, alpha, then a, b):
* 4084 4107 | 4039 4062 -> 2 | 8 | 6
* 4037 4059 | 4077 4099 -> 1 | 5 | 4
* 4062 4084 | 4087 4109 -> 3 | 9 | 6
